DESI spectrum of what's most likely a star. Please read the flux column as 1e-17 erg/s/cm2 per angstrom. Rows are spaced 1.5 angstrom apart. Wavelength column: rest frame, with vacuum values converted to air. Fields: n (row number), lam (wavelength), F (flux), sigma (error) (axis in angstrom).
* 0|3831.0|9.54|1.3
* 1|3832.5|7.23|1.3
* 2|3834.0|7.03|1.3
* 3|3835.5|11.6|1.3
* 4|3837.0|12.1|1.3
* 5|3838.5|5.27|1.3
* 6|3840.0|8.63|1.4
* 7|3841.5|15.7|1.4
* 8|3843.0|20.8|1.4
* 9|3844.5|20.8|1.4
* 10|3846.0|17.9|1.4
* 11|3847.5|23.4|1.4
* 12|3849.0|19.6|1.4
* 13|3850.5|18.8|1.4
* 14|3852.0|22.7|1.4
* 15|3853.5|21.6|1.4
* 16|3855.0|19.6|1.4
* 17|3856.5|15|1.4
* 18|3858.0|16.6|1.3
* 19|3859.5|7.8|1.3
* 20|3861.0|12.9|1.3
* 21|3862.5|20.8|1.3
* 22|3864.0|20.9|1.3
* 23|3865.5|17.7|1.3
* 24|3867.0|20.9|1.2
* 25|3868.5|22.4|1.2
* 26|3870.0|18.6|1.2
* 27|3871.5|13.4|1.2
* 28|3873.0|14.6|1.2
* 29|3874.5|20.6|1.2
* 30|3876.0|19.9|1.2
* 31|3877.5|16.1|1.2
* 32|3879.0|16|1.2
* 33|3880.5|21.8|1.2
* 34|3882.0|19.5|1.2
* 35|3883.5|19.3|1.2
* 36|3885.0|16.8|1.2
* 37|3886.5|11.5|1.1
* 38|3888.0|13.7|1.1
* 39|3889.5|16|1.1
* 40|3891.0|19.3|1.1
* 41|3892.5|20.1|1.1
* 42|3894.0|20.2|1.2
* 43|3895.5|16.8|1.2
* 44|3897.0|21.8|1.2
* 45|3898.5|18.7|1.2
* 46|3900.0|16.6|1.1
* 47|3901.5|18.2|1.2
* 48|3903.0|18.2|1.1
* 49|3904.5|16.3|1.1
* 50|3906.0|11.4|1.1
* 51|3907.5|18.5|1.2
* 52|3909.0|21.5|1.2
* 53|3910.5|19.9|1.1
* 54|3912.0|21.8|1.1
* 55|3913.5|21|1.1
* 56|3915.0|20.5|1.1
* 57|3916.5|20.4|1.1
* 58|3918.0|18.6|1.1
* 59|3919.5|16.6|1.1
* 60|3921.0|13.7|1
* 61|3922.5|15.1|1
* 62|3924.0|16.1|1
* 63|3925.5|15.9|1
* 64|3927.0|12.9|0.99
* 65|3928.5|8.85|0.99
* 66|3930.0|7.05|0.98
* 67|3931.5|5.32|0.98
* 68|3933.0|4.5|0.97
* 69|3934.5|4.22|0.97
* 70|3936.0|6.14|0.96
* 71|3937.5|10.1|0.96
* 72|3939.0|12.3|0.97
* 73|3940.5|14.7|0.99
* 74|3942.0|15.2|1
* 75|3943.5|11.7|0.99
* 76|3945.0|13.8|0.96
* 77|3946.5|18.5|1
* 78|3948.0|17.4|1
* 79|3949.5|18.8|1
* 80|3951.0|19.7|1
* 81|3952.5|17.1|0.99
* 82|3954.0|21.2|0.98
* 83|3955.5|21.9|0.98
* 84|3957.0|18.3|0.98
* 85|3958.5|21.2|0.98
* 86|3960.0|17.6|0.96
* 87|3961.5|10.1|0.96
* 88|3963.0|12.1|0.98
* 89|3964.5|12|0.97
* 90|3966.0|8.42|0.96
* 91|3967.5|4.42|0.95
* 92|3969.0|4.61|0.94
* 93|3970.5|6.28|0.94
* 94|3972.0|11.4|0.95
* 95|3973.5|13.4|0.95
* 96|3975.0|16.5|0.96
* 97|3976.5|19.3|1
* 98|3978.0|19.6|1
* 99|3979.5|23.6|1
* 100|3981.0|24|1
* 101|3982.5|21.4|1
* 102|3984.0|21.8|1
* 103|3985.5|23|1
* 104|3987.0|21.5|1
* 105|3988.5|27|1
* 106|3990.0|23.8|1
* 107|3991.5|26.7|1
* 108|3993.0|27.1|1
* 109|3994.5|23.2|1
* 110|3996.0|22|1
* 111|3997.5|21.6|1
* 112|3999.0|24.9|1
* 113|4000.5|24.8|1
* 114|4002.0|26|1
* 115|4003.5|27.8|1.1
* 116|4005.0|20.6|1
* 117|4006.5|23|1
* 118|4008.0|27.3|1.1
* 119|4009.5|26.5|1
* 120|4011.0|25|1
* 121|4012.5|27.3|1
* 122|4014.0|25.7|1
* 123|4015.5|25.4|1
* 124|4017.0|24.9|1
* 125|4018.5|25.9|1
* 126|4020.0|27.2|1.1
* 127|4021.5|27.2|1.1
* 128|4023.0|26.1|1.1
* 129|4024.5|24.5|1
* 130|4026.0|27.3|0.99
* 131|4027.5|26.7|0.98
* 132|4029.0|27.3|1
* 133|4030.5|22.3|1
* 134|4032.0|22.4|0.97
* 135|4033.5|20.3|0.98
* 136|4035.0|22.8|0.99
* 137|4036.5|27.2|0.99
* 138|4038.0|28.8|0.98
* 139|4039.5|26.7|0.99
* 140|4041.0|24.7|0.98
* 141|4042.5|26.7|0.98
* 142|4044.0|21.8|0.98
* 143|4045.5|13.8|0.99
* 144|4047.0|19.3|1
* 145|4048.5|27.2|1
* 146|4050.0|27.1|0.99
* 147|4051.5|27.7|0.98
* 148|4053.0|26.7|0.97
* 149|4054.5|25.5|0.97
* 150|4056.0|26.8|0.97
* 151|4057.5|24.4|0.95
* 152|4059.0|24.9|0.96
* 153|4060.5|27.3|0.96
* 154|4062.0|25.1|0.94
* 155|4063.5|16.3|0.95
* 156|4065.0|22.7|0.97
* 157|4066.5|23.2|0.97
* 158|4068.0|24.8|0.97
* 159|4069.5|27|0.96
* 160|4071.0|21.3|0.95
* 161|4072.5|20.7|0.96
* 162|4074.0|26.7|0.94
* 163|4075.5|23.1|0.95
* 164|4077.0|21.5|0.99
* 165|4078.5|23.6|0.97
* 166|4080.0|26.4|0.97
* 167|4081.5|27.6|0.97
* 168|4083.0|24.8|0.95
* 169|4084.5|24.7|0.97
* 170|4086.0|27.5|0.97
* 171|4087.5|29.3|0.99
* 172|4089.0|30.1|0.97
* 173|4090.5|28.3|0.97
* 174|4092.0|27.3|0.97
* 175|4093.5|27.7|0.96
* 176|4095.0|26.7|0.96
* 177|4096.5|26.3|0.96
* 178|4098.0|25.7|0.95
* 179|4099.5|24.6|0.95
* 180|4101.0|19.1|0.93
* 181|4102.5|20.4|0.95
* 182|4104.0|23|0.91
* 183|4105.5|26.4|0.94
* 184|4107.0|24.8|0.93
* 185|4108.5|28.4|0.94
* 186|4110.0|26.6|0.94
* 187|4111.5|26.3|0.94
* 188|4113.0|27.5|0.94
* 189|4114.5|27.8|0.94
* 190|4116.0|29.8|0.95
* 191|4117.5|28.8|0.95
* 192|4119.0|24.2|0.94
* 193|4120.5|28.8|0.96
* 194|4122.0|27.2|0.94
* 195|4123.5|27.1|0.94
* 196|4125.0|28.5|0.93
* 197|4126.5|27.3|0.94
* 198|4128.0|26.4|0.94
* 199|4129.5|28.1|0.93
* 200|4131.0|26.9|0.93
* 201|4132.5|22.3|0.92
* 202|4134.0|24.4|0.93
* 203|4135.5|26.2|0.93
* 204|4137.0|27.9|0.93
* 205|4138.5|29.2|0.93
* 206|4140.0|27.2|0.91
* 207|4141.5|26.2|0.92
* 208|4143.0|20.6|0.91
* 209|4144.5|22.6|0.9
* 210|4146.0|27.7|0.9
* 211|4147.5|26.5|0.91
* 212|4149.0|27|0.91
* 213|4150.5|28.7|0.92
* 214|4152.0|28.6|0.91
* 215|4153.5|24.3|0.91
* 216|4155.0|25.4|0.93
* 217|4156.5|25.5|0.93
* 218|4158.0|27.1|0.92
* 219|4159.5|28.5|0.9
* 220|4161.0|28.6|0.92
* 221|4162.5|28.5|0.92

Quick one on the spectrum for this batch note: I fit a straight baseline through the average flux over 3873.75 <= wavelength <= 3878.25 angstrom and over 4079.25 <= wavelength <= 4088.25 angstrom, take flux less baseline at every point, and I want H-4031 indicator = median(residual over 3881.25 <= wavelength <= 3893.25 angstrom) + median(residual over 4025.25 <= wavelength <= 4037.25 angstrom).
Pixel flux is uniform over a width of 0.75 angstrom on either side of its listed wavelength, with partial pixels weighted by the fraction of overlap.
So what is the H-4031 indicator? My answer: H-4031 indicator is -1.3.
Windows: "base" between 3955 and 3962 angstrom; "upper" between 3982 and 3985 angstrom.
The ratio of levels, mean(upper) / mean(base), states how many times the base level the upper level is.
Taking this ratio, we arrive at 1.21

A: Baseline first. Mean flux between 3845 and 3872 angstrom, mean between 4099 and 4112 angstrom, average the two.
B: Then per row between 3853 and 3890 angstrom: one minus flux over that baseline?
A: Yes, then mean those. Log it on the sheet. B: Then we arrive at 0.2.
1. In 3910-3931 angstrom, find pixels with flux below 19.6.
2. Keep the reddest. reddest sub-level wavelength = 3930.0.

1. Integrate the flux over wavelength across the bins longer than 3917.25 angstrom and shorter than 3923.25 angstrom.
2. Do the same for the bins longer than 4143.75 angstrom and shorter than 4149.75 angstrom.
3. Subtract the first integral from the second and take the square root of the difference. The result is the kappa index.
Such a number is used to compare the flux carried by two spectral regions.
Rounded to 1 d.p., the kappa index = 7.7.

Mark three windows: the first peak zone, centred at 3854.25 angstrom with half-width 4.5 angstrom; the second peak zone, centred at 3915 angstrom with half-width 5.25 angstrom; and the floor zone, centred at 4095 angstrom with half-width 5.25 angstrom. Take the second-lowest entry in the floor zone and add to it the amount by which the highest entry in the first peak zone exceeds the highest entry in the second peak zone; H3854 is 27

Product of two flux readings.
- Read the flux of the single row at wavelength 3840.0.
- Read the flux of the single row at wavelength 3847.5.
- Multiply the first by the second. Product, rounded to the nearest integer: 202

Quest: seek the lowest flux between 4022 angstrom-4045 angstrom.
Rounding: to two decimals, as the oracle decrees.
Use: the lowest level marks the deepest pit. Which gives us 20.30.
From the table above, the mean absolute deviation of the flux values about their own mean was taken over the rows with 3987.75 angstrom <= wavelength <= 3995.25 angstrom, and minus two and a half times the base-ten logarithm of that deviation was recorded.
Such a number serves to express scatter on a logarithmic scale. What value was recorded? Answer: -0.54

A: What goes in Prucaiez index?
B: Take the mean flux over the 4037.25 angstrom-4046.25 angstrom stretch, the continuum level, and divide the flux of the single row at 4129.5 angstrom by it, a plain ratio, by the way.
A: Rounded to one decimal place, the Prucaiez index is 1.2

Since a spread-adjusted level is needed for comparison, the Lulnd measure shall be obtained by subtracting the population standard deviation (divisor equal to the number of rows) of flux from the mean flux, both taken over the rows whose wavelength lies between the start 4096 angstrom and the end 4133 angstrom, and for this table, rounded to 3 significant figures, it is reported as 23.5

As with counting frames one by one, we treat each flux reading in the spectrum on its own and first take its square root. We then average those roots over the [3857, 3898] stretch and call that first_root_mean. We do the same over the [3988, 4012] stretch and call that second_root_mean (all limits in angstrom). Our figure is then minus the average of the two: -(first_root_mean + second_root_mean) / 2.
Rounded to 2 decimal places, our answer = -4.58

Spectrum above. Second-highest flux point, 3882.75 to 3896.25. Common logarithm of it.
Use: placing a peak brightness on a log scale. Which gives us 1.30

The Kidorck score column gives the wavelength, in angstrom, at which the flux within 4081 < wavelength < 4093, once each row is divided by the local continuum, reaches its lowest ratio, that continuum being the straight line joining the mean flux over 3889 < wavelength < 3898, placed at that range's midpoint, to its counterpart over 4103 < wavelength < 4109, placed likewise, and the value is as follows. 4084.5 angstrom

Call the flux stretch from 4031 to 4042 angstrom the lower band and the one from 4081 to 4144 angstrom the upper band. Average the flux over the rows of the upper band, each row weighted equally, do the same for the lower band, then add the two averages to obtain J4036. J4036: 51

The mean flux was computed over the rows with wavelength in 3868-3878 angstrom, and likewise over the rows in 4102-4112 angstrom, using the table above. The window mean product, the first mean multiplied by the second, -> 451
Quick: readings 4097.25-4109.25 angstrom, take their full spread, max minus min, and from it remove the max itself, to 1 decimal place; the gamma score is -19.1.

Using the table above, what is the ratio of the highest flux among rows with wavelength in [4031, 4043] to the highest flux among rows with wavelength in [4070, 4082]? 1.04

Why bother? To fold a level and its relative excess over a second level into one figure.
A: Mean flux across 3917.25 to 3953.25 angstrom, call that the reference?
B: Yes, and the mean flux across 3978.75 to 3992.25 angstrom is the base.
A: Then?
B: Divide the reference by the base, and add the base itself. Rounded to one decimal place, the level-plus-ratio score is 24.2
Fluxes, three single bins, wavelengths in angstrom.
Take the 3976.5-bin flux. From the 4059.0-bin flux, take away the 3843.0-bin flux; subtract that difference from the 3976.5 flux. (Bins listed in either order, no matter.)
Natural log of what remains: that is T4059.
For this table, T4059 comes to 2.72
